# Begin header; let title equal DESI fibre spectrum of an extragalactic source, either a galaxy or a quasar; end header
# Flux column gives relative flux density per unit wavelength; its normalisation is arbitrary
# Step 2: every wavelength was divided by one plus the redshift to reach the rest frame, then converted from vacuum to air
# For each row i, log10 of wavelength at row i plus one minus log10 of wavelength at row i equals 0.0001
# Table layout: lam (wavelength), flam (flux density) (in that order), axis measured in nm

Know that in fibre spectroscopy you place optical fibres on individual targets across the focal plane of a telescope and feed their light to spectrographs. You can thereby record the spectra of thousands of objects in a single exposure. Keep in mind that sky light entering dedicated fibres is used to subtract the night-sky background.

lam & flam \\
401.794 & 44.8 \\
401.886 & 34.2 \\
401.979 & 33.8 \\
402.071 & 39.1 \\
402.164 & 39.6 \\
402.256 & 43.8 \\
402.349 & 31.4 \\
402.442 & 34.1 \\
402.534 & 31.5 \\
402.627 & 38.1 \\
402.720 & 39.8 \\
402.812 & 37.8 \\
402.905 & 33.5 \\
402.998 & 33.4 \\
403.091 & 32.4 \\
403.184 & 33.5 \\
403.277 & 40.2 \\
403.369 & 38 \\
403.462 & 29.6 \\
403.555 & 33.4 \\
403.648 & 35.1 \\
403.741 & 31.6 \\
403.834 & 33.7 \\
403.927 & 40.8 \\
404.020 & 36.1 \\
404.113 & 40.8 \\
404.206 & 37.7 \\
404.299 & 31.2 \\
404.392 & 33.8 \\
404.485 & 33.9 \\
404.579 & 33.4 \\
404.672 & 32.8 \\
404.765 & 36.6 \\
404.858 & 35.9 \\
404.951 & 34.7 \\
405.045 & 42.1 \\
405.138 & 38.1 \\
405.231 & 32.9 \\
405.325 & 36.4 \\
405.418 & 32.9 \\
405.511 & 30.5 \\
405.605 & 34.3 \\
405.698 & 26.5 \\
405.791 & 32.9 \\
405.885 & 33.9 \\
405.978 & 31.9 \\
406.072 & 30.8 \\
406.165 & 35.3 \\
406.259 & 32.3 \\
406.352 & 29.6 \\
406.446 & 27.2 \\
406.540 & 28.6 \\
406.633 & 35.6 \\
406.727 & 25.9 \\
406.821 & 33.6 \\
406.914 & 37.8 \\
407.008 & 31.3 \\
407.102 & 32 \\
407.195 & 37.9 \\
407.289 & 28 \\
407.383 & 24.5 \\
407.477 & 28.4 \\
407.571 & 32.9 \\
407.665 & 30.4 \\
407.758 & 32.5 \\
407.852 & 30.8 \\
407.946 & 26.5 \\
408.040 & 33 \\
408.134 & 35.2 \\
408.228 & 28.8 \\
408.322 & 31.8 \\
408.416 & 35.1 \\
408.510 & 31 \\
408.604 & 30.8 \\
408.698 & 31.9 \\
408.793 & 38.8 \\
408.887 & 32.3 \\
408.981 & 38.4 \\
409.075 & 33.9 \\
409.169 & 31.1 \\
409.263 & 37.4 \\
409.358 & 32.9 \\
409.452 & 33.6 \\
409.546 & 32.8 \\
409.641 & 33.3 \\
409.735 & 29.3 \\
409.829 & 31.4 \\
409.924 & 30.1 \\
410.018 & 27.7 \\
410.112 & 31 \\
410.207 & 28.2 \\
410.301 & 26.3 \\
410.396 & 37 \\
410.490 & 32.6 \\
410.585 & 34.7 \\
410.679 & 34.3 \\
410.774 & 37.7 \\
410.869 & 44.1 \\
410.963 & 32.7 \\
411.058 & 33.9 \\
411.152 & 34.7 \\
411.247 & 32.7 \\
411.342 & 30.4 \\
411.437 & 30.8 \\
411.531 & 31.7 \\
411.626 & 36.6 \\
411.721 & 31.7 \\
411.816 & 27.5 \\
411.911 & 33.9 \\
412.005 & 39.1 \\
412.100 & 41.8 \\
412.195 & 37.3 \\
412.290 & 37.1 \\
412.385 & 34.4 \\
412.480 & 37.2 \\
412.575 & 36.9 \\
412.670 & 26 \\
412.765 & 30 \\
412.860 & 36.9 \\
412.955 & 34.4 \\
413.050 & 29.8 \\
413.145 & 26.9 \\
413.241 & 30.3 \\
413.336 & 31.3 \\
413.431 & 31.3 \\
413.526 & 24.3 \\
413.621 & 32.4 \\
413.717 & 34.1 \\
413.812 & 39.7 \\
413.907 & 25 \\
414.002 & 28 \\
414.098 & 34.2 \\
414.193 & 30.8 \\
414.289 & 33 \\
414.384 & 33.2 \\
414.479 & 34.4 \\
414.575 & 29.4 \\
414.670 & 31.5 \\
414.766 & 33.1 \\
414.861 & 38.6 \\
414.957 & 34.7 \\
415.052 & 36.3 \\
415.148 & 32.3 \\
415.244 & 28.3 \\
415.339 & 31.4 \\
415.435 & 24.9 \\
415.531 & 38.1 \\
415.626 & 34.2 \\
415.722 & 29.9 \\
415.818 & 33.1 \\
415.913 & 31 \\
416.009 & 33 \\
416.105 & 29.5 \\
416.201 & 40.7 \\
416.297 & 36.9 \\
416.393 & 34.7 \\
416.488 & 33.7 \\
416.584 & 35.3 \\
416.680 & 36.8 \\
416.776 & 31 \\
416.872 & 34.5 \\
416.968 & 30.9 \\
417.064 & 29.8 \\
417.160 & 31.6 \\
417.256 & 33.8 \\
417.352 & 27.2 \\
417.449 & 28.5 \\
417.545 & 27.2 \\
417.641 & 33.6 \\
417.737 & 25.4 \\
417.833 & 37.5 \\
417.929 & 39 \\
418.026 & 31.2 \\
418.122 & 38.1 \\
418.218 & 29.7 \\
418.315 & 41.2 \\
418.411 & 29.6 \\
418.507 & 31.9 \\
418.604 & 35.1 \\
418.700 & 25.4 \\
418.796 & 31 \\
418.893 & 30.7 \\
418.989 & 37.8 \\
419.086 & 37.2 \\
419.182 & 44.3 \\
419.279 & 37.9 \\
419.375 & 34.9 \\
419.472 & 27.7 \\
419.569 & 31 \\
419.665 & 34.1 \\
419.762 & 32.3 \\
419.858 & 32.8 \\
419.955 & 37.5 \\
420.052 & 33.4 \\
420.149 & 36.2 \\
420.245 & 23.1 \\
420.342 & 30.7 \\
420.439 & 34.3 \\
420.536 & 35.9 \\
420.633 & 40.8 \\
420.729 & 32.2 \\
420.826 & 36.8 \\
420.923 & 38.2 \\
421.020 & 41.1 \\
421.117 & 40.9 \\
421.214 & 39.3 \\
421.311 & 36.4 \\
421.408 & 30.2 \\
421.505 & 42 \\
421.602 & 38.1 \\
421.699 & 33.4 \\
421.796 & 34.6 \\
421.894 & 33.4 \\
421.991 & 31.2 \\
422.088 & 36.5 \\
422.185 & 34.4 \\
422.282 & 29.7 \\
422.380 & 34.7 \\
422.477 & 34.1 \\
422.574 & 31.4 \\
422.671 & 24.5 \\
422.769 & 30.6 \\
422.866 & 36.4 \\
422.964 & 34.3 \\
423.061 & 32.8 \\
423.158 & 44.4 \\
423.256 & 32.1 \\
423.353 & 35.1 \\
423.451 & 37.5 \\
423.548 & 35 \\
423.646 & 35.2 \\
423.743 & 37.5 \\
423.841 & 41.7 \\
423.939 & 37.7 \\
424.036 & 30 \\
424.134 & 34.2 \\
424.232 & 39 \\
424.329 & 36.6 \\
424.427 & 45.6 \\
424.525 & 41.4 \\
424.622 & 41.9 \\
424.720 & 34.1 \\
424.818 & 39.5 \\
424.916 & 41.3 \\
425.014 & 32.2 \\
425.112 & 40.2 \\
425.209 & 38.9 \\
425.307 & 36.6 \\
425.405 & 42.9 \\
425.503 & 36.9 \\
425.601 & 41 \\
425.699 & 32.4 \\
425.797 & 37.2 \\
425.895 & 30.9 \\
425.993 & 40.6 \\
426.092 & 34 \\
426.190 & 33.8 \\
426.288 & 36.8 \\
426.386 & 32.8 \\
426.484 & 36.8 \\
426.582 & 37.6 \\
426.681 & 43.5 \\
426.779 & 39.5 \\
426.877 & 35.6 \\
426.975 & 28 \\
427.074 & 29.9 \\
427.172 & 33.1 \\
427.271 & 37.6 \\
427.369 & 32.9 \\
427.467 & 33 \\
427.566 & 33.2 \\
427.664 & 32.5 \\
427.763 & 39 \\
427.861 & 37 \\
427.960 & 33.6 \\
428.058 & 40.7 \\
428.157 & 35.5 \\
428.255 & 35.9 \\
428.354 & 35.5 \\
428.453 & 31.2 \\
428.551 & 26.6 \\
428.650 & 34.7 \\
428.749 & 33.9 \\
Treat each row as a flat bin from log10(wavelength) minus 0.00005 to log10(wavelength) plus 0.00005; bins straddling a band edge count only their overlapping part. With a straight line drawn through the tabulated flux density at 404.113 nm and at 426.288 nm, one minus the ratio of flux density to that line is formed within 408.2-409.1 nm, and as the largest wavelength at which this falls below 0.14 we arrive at 408.981 nm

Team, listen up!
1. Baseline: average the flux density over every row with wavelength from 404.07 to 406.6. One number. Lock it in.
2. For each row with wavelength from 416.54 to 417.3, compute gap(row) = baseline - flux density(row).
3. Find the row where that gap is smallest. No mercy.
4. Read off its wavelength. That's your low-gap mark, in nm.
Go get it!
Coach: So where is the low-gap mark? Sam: 416.680 nm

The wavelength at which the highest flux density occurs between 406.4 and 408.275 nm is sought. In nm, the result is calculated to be 407.195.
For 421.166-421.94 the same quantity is 421.505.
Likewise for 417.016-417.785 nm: 417.256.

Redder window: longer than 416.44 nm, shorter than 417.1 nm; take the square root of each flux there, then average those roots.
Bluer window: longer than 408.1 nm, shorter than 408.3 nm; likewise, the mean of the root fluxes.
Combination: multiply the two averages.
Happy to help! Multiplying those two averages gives 32.5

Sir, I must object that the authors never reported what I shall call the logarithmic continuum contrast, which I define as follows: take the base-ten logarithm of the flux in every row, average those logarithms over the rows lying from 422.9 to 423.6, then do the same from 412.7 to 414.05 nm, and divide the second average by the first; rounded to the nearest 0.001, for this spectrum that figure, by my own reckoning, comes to 0.958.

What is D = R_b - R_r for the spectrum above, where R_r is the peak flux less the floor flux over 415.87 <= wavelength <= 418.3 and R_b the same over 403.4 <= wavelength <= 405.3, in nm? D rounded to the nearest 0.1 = -2.8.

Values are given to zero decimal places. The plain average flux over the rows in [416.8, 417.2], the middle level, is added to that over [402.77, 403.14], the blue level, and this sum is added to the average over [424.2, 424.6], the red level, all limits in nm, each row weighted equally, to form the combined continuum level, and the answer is 107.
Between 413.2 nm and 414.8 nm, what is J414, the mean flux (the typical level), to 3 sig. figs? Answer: 31.5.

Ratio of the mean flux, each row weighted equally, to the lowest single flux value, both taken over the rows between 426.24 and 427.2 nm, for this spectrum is 1.26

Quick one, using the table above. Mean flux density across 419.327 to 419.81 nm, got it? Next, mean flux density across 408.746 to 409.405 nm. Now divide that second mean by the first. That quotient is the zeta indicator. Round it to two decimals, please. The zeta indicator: 1.09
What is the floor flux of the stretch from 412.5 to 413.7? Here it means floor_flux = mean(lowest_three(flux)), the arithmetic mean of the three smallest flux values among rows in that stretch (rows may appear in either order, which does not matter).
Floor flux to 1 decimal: 25.7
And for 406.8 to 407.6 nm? 27.0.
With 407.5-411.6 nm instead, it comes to 26.8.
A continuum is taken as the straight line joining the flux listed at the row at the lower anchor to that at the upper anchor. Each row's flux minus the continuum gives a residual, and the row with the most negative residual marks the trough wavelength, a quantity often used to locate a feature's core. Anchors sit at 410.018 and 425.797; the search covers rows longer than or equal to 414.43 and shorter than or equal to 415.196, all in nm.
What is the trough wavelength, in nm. 414.575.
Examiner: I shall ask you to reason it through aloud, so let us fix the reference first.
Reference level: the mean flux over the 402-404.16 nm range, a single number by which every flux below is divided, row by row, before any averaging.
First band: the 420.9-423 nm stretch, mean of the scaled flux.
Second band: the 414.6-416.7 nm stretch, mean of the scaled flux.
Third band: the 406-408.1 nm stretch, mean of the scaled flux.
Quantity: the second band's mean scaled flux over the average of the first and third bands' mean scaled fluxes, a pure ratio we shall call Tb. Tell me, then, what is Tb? 1.02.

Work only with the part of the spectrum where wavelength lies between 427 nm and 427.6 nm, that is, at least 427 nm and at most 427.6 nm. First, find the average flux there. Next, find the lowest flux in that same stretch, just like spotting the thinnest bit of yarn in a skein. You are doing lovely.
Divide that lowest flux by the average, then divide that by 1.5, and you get 0.60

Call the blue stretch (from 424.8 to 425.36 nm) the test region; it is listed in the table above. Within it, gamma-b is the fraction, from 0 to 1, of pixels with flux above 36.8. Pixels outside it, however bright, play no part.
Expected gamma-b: 0.67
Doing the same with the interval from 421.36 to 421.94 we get 0.33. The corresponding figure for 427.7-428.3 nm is 0.50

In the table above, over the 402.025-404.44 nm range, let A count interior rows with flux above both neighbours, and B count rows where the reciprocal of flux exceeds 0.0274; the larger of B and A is 15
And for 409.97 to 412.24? 17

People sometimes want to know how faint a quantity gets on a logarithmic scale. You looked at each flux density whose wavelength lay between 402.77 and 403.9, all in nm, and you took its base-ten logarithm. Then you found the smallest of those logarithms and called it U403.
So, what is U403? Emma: 1.47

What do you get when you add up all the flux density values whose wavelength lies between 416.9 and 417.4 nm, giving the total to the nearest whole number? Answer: 153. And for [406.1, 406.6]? 153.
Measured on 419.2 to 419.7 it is 166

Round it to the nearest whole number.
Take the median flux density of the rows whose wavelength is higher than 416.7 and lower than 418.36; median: 31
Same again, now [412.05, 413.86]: 34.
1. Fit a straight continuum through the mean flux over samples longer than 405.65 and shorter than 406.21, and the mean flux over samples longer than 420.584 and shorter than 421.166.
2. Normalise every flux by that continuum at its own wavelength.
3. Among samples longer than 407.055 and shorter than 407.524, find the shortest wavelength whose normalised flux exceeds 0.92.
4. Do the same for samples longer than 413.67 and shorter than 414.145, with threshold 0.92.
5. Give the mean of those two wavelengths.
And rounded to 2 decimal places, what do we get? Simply 410.41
